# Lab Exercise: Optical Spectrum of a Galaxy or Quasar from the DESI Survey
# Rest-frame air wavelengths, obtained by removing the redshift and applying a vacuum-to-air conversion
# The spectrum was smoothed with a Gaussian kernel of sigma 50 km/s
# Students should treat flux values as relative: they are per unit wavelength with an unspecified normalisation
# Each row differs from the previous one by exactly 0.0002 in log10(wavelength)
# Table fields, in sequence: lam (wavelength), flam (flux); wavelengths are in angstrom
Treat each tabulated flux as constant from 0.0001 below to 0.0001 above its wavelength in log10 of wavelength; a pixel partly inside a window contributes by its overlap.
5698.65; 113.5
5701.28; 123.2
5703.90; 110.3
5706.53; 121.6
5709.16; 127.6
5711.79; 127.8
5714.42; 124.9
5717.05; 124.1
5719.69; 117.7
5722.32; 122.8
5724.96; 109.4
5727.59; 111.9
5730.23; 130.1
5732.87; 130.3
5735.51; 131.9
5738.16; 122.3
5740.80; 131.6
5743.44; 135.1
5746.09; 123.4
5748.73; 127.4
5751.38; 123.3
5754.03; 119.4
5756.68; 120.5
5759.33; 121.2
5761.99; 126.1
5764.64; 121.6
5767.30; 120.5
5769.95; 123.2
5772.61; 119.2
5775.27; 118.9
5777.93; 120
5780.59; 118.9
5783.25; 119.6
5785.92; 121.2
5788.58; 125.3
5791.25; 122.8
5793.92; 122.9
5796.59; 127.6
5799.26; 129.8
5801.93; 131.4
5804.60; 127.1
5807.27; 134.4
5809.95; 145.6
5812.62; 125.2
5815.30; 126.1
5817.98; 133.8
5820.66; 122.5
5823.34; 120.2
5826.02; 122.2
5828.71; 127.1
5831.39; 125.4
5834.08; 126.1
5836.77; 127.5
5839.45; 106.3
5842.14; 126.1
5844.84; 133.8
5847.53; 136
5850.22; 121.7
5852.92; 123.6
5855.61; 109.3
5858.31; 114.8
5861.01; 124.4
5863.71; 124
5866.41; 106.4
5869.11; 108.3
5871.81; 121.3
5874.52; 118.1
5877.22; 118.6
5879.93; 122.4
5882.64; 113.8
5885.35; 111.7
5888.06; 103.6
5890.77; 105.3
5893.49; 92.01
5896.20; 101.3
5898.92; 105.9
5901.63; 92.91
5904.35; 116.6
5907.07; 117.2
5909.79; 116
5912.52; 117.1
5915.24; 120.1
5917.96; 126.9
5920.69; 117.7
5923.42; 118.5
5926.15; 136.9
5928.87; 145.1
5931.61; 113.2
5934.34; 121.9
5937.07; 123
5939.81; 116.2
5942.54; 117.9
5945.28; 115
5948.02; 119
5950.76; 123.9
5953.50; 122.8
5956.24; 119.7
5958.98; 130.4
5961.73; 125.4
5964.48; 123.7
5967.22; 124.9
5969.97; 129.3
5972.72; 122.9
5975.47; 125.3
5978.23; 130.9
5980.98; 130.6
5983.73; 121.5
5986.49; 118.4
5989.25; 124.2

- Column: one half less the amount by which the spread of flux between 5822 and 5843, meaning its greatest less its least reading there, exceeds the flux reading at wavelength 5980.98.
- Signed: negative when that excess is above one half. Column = 110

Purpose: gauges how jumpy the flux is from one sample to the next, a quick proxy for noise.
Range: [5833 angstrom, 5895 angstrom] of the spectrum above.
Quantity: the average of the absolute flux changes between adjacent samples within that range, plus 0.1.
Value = 7.9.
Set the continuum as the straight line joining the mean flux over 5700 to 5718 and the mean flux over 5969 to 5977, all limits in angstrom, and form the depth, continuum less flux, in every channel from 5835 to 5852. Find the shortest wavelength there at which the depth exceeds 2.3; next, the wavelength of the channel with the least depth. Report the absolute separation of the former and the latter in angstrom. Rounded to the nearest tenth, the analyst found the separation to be 8.1 angstrom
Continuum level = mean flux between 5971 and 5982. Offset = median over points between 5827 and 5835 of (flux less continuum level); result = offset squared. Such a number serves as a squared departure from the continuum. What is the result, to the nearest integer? 2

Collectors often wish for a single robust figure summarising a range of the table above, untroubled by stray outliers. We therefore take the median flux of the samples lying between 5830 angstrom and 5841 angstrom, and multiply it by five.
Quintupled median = 629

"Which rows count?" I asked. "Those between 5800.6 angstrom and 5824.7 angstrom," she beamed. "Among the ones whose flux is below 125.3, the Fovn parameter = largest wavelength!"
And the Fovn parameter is 5823.34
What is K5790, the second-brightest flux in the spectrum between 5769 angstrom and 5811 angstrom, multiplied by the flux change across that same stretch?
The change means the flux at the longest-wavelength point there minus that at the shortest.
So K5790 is 3011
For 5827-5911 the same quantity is -1485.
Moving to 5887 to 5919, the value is 2798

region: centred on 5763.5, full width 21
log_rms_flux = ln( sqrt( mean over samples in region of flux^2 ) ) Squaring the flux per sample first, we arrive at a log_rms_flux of 4.800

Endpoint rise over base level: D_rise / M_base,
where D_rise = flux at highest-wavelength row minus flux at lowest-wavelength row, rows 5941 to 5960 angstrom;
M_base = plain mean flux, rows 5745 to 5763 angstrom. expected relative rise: 0.10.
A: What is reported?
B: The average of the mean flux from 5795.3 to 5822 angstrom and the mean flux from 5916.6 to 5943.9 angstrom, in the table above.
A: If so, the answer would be 127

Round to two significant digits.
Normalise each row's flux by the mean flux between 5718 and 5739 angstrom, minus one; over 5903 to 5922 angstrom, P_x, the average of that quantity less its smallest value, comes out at 0.023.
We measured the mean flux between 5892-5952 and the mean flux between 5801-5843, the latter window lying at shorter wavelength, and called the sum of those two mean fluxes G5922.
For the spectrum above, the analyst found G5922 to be 244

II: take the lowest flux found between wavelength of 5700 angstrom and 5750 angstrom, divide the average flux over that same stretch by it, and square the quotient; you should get 1.28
